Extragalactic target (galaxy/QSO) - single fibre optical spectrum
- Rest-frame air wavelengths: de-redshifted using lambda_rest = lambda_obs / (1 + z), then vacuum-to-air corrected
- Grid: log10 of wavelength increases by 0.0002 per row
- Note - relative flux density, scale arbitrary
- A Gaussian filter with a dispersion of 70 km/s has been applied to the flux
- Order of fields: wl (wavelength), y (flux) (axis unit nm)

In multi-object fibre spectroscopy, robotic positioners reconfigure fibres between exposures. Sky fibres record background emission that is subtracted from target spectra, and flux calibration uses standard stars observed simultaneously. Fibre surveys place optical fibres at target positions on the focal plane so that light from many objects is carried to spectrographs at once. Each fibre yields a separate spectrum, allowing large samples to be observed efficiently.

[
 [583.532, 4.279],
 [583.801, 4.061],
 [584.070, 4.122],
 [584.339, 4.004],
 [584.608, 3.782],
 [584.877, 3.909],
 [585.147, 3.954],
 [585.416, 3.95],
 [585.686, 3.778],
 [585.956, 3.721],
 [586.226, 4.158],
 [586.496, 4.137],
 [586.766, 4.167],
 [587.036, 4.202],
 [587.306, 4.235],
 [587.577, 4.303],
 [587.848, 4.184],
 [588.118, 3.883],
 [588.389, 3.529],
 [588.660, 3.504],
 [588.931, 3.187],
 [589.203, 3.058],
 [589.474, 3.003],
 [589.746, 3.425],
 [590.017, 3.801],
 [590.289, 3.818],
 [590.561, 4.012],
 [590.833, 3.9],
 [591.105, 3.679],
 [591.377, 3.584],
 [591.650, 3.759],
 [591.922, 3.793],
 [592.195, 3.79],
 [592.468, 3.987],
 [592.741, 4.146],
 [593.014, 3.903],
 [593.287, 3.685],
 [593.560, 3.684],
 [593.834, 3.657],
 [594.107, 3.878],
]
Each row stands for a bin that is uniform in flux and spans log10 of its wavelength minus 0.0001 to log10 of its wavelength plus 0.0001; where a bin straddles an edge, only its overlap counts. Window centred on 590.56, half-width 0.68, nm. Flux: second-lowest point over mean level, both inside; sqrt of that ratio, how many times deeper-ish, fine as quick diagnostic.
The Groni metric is 0.995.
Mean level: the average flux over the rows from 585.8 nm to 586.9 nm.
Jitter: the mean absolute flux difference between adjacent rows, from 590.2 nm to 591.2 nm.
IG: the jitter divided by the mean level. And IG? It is 0.043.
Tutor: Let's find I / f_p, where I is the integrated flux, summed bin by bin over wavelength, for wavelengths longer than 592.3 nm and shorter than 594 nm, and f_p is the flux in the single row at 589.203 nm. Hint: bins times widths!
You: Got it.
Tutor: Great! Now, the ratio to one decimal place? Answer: 2.1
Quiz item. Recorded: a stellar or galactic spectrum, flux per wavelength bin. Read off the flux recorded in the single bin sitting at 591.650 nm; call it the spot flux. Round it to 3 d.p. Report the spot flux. 3.759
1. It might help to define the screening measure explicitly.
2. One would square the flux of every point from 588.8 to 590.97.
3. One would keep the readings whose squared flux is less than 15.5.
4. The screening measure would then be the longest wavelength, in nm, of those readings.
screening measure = 590.833 nm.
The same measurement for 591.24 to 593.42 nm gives 593.287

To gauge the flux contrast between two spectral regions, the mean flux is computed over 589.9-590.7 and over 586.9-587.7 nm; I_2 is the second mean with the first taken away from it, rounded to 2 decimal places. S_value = 0.37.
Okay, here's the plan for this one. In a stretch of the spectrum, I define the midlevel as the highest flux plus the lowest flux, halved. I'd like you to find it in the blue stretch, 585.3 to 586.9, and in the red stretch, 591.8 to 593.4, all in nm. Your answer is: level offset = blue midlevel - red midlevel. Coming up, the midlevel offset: 0.0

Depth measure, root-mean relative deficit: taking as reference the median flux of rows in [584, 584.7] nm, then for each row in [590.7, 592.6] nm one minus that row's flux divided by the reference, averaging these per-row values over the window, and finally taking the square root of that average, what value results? 0.23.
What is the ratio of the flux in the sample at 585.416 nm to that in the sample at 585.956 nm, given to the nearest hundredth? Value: 1.06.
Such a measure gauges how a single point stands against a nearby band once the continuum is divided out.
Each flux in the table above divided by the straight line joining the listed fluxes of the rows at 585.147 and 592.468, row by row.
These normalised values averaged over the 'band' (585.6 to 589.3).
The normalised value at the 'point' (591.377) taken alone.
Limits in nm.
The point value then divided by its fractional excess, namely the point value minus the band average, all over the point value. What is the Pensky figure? -11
